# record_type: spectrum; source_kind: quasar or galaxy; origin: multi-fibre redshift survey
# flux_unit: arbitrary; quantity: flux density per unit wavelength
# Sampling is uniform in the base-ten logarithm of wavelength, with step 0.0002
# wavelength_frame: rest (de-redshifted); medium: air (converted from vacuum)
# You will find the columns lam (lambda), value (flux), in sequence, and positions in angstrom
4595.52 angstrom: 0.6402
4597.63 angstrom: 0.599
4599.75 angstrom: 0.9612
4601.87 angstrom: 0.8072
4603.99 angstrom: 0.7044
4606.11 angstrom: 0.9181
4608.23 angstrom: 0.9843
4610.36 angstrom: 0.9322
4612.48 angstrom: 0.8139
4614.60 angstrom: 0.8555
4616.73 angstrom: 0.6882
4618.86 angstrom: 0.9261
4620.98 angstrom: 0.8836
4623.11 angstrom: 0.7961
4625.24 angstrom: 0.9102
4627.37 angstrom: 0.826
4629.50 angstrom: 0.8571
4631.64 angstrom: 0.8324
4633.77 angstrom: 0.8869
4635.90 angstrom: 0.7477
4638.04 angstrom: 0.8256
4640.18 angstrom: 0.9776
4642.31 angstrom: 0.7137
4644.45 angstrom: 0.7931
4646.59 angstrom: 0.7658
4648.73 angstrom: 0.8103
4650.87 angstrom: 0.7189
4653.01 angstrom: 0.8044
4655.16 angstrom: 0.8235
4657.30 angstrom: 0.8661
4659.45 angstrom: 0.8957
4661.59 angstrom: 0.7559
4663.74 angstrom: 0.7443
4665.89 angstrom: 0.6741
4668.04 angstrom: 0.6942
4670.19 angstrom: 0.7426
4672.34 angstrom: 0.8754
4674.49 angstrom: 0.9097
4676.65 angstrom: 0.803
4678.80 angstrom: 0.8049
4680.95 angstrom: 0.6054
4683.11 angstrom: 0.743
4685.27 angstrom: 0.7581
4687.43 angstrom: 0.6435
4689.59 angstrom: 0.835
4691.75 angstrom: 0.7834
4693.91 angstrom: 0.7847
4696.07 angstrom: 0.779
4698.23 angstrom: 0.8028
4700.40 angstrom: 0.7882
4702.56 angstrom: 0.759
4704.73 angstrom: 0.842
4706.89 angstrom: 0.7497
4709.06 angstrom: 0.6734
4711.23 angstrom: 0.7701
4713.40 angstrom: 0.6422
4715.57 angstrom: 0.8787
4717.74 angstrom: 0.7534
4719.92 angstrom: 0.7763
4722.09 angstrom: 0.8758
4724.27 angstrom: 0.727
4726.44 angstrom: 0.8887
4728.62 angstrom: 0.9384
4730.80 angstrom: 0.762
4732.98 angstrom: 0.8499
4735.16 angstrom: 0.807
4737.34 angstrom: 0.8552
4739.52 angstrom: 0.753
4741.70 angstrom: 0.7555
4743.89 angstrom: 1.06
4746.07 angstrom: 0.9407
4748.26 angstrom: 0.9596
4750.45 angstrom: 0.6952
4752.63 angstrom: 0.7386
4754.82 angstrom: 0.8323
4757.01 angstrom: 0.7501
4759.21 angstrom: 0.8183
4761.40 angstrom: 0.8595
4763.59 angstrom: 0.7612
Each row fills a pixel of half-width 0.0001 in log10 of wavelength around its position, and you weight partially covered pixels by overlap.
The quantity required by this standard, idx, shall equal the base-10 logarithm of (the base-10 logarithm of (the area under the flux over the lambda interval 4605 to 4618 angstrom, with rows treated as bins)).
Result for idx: 0.022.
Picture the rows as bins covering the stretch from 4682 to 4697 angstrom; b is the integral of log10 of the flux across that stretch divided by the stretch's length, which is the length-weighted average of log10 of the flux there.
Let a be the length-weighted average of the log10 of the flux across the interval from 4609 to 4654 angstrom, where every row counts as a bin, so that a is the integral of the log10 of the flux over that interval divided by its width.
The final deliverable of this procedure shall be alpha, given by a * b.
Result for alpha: 0.0101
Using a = -0.084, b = -0.120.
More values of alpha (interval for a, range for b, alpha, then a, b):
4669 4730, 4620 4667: 0.0099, -0.108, -0.091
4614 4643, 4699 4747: 0.0073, -0.078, -0.094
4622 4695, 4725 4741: 0.0083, -0.102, -0.081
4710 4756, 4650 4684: 0.0098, -0.089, -0.111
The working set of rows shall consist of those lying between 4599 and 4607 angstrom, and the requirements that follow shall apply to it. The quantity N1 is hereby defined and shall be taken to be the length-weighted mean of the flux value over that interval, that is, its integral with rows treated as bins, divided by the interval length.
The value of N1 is 0.842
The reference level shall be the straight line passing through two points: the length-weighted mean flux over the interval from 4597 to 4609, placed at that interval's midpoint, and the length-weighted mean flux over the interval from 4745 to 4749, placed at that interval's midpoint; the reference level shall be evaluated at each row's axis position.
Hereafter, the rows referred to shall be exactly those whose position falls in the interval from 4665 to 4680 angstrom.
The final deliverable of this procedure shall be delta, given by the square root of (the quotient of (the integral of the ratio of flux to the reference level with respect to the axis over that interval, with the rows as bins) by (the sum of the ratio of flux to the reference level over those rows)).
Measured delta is 1.46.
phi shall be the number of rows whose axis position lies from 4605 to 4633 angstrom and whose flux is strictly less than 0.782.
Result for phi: 1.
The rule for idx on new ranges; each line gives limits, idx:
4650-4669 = 0.068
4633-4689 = 0.215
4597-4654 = 0.224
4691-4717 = 0.115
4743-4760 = 0.064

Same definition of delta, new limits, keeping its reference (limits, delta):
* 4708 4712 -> 1.41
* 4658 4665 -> 1.53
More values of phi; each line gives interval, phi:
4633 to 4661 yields 4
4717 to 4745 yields 6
